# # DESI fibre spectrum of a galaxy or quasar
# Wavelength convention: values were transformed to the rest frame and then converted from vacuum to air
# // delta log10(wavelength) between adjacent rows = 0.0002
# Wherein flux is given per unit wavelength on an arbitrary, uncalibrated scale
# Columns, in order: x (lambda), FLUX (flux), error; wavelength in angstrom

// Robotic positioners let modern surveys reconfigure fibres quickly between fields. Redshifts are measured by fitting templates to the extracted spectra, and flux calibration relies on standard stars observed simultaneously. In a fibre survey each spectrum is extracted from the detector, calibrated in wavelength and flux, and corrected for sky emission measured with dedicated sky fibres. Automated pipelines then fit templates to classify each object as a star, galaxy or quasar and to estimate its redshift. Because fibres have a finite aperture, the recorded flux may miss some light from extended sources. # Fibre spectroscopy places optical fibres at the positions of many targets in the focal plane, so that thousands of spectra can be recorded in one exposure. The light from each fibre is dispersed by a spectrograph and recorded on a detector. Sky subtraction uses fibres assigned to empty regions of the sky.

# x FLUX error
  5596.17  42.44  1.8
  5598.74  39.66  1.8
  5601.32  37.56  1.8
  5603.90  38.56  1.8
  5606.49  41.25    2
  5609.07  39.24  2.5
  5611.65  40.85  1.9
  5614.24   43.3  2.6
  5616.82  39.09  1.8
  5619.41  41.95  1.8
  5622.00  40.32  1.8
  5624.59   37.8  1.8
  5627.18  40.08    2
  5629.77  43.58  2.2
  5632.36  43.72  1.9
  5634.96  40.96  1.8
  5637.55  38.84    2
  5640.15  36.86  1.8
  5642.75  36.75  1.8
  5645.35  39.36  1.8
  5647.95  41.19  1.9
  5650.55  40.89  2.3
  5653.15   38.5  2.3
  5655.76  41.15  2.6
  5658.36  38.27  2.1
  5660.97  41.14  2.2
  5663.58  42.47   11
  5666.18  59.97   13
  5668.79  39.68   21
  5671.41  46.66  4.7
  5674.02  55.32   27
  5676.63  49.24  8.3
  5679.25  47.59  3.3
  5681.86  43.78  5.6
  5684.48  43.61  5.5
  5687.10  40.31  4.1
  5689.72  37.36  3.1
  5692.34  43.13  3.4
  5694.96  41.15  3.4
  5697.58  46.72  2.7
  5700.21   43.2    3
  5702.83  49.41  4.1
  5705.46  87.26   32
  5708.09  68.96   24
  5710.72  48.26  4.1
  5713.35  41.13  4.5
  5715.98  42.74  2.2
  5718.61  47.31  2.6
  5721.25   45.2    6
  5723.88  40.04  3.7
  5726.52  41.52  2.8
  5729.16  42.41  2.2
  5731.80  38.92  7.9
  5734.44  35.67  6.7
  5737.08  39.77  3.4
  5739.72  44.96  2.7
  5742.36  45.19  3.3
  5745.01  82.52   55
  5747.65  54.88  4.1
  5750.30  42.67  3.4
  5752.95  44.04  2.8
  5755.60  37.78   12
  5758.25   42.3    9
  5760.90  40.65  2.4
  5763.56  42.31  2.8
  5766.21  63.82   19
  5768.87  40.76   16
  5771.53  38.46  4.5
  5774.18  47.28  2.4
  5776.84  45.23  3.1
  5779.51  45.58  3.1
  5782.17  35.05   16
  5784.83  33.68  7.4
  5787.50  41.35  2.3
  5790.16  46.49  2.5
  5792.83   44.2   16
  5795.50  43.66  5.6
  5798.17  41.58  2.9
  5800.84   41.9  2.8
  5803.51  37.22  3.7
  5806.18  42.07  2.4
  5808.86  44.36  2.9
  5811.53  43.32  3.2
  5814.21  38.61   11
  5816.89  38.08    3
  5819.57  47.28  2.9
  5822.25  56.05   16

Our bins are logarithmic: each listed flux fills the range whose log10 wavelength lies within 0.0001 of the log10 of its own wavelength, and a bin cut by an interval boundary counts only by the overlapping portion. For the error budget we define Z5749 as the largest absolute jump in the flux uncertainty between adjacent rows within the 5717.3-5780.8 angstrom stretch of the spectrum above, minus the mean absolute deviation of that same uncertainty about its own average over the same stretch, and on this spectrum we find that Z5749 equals 46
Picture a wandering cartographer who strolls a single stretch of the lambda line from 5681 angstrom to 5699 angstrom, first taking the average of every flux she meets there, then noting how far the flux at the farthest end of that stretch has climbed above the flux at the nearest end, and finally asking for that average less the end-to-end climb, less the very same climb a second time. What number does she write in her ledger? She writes 36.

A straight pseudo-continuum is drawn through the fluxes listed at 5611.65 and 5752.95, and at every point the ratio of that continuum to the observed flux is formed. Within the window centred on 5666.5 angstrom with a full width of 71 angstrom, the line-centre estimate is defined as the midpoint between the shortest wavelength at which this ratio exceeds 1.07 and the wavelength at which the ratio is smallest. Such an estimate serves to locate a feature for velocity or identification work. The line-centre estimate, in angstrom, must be 5653.2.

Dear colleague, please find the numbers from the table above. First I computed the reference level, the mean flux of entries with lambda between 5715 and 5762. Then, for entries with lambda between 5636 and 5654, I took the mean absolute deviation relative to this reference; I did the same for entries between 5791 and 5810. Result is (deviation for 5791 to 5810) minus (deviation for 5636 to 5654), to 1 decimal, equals -3.2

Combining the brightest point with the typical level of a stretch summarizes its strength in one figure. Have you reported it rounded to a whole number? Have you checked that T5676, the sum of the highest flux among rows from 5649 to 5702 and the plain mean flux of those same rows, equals 104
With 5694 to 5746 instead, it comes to 136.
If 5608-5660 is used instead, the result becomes 84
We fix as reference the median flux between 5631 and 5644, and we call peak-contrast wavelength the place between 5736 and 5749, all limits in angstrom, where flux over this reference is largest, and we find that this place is 5745.01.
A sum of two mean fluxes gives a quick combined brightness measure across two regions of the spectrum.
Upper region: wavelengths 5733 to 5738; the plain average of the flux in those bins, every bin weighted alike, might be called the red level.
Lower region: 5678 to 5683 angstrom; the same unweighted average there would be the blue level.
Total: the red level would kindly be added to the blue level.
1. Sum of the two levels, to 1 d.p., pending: 83.4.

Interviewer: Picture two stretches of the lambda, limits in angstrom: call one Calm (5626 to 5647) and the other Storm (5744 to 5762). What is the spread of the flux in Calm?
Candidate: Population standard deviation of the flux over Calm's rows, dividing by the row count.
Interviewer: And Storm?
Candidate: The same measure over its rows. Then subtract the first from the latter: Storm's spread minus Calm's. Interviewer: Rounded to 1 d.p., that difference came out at 12.0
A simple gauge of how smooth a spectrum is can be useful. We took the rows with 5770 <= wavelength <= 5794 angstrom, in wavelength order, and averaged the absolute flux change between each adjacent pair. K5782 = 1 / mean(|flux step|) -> 0.21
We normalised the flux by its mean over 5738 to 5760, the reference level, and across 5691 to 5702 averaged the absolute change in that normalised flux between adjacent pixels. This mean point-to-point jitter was 0.075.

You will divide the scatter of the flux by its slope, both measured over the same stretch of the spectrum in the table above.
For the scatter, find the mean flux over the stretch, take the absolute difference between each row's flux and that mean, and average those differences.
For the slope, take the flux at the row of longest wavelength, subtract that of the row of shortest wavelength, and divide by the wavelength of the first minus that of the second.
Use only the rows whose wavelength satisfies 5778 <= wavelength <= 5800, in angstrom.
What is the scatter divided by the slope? -17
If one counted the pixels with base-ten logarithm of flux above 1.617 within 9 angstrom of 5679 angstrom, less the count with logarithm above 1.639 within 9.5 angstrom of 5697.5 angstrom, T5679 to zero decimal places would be 3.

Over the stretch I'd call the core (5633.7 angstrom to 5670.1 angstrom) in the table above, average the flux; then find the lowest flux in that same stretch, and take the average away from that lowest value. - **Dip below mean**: -4.4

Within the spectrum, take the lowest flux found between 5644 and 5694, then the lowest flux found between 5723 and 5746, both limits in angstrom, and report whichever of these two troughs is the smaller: 35.7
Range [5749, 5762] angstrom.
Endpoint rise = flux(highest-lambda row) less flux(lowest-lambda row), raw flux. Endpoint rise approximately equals -2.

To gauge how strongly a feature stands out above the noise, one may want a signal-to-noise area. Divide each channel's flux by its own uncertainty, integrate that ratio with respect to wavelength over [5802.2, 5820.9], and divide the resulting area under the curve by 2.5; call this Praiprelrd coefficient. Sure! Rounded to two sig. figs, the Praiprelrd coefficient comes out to 95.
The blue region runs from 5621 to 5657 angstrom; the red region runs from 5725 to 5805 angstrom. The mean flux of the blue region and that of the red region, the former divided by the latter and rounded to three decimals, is 0.908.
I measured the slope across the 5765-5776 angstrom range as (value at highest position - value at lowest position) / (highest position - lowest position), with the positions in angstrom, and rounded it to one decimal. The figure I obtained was -2.1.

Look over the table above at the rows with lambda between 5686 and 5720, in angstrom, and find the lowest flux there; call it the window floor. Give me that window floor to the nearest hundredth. 37.36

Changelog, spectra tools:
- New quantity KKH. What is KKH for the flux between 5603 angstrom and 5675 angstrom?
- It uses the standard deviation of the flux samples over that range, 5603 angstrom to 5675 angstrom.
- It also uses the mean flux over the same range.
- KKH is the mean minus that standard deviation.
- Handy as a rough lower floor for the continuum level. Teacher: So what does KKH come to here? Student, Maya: 36.7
